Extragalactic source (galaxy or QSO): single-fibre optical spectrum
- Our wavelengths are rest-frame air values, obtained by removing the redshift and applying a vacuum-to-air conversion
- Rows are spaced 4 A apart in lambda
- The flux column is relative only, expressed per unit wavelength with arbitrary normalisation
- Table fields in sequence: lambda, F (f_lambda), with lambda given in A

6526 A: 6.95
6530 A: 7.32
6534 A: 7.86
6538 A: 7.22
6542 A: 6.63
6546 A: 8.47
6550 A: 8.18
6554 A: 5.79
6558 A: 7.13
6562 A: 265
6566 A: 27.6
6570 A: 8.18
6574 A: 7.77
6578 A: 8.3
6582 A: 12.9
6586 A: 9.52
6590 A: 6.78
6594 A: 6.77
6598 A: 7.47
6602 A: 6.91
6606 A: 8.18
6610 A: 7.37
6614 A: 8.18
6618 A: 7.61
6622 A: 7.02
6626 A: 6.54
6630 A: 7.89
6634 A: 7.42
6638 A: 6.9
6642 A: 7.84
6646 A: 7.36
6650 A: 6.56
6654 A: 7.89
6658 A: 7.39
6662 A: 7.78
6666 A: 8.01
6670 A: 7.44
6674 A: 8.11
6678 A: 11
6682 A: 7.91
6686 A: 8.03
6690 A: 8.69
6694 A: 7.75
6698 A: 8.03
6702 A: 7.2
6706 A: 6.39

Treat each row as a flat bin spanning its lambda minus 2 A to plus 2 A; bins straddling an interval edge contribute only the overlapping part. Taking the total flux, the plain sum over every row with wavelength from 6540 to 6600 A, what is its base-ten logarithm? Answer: 2.60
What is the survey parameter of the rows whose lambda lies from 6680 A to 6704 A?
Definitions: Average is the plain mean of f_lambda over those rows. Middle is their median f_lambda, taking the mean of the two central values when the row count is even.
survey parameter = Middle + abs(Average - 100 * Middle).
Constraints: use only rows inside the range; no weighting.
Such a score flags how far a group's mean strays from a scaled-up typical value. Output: 797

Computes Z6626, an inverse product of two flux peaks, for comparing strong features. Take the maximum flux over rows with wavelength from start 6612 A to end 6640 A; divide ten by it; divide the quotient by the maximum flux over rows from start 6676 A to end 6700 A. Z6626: 0.111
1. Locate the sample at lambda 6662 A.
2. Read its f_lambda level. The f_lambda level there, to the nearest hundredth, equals 7.78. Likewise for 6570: 8.18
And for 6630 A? 7.89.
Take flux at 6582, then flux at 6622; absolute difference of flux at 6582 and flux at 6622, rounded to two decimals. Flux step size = 5.88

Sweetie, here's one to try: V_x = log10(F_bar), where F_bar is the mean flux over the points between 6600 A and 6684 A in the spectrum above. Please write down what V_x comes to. 0.89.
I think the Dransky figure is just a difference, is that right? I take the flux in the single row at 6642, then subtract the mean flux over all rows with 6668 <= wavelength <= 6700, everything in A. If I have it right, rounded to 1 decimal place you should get -0.5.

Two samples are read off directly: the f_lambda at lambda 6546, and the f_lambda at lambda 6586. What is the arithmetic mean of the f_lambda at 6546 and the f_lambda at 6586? 9.0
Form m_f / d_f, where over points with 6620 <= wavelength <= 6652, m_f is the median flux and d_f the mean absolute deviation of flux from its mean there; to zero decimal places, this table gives 16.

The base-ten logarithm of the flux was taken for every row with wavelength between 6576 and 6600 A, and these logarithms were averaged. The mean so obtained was 0.924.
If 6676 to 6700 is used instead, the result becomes 0.930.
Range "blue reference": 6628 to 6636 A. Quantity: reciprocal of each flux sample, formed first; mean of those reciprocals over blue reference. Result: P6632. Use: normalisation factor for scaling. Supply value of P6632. 0.131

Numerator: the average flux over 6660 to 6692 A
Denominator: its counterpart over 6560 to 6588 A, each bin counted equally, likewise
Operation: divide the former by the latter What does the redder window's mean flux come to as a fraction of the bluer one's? 0.17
